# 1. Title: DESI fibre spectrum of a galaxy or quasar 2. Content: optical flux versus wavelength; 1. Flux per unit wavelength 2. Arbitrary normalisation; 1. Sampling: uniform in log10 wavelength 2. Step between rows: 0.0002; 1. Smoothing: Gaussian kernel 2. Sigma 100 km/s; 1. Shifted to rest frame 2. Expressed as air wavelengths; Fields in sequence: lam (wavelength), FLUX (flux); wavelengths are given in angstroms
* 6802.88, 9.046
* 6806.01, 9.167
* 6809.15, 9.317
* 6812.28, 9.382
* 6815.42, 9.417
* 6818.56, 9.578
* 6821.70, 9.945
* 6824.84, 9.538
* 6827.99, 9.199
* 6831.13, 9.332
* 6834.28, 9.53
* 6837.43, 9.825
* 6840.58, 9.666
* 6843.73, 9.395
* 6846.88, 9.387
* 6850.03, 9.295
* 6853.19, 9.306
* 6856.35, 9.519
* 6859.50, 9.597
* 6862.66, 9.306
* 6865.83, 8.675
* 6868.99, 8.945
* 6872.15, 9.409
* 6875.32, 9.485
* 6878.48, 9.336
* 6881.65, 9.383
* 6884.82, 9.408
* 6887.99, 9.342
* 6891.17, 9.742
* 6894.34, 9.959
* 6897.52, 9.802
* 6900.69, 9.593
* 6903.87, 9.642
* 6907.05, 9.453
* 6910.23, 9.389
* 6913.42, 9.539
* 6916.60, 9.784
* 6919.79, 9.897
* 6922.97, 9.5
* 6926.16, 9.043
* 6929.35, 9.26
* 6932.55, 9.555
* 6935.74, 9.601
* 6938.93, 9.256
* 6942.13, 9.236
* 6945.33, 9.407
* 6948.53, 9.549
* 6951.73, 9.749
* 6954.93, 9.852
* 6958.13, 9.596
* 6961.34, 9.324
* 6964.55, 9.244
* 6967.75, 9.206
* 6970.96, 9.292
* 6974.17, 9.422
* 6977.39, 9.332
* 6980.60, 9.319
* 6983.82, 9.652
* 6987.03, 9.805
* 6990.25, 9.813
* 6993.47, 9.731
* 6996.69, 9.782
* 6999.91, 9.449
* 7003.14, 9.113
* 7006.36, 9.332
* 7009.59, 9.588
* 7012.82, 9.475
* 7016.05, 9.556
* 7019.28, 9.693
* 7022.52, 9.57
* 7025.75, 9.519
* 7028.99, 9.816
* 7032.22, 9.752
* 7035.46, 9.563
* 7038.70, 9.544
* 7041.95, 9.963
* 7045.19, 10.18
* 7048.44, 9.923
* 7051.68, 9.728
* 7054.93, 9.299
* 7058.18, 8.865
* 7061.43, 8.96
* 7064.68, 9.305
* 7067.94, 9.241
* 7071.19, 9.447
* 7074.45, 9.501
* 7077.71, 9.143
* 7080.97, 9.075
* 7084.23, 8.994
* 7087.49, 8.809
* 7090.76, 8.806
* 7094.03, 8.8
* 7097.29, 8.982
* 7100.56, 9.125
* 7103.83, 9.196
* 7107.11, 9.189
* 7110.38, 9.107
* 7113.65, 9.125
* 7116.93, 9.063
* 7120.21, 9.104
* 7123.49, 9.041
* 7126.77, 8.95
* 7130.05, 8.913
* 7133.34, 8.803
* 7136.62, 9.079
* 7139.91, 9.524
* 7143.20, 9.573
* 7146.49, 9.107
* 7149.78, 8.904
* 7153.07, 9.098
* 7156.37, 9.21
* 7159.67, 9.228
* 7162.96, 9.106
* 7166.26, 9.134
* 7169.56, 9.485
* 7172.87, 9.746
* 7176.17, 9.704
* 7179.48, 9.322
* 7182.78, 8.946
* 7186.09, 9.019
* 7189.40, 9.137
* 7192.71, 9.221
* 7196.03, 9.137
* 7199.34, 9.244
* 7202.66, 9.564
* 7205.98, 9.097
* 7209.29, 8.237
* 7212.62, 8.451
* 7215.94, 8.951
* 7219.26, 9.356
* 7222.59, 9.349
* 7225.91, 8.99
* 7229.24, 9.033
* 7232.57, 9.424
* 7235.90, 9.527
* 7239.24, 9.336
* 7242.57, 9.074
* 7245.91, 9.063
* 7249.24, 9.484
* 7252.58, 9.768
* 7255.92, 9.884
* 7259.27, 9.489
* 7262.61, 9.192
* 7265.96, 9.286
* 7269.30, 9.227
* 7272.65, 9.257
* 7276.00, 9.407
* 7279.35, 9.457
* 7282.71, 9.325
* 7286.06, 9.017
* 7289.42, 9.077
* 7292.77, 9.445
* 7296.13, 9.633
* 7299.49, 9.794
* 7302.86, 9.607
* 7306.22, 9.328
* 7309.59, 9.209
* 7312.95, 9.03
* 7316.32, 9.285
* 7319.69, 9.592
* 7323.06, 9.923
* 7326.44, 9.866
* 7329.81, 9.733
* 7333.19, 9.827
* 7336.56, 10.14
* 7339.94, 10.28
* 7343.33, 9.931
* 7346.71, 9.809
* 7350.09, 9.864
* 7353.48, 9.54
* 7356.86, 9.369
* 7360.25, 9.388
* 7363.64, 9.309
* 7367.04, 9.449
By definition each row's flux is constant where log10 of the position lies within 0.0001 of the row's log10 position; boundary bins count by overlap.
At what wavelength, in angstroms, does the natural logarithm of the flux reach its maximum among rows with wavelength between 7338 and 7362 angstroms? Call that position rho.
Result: 7339.94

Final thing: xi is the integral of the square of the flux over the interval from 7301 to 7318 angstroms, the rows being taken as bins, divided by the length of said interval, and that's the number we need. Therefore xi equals 86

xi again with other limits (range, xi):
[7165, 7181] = 90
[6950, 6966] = 91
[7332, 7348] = 100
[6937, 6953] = 89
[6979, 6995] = 93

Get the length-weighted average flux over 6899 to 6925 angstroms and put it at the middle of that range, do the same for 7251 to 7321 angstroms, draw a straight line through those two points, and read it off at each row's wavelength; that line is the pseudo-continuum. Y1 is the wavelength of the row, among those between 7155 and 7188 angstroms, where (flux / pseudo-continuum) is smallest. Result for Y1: 7182.78 angstroms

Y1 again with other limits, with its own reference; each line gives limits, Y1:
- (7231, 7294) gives 7286.06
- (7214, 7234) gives 7215.94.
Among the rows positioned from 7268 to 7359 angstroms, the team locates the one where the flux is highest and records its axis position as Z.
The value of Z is 7339.94 angstroms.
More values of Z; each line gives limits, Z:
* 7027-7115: 7045.19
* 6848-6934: 6894.34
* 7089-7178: 7172.87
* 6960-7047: 7045.19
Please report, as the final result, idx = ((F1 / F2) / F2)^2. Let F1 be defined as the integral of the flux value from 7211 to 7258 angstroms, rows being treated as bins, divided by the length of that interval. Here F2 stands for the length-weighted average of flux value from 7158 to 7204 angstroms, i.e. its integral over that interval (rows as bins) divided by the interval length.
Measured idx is 0.0116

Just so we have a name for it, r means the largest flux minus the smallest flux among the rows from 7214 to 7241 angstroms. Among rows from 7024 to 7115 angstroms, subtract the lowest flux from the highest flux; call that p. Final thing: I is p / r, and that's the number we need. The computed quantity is 2.4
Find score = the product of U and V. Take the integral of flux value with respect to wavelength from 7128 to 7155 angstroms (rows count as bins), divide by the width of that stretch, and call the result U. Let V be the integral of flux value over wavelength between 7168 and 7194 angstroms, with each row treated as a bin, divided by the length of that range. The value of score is 85.1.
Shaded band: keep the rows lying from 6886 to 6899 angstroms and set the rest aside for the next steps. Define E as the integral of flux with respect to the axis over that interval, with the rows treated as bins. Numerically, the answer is 126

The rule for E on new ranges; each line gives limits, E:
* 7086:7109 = 207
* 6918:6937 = 180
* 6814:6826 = 116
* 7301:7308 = 66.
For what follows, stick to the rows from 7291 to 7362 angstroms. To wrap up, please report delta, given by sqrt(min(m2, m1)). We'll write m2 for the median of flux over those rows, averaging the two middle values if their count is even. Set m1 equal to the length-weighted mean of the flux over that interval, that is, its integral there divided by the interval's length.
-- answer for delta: 3.10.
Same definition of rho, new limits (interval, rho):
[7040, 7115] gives 7045.19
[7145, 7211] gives 7172.87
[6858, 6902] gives 6894.34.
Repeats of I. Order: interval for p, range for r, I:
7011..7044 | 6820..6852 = 0.7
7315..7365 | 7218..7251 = 1.9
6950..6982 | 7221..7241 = 1.2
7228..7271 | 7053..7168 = 1.1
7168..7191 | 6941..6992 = 1.2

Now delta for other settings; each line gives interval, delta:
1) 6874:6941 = 3.08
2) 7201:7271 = 3.04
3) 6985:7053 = 3.11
